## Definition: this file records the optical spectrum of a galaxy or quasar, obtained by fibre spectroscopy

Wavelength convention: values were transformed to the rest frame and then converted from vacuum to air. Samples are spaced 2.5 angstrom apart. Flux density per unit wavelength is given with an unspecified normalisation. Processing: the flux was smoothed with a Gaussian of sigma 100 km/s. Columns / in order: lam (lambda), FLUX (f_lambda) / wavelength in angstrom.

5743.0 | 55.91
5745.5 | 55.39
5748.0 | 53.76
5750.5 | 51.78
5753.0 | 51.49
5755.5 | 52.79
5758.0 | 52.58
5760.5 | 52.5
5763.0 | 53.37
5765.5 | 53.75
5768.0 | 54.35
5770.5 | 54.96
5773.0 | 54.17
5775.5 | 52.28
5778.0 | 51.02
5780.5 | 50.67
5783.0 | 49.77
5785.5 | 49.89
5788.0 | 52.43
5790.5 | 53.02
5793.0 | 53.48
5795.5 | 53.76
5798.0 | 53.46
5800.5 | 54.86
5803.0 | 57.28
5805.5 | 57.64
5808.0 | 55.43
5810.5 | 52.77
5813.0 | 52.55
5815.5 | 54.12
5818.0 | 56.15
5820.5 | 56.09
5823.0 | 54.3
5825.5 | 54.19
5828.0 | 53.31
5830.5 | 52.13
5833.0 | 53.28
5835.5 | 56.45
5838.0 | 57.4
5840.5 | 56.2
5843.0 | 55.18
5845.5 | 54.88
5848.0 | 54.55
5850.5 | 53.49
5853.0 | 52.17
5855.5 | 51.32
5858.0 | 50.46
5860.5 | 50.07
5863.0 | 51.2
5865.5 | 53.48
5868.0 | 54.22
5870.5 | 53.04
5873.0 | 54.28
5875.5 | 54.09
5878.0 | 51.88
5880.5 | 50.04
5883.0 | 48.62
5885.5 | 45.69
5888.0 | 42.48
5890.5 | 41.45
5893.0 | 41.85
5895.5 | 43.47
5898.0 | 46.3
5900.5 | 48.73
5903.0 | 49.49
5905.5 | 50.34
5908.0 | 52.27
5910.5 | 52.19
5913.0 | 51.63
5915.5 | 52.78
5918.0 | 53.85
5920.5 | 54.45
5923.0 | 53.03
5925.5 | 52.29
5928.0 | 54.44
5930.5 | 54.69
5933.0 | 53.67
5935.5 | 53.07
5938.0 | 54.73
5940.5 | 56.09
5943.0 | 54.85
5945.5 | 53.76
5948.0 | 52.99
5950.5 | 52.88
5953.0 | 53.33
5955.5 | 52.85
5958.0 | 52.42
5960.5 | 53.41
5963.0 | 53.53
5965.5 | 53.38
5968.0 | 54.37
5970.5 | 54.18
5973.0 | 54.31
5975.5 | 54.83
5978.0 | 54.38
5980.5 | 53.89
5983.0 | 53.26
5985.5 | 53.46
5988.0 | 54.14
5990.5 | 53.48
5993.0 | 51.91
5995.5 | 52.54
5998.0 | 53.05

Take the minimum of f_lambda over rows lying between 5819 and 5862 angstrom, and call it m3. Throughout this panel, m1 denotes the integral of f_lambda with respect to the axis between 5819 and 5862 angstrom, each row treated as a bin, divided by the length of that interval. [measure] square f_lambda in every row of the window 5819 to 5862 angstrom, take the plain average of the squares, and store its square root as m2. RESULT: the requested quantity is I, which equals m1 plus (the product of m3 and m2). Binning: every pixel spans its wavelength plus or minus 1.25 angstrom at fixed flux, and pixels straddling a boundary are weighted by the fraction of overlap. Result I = 2752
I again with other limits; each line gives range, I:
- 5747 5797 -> 2671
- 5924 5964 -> 2861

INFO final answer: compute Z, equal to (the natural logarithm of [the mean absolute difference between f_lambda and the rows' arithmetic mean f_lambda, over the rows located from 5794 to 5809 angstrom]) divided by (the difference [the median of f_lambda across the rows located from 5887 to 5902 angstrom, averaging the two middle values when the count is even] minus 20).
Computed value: 0.014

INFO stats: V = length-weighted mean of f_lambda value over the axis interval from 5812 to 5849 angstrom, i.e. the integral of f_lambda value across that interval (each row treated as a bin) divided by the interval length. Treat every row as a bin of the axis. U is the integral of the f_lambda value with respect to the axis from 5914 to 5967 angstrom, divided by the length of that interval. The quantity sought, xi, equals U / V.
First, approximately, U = 53.6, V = 54.7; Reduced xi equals 0.98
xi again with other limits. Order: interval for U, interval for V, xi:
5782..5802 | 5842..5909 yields 1.05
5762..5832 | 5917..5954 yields 1.00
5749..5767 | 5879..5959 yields 1.03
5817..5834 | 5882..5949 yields 1.07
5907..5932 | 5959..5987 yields 0.99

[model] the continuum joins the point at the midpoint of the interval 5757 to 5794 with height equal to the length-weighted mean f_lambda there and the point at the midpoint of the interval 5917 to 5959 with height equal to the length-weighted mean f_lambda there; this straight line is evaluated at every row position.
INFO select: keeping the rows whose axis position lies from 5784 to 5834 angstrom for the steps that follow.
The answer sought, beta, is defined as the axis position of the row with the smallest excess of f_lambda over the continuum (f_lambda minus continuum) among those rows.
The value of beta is 5785.5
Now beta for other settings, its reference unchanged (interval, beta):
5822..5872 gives 5860.5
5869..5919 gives 5890.5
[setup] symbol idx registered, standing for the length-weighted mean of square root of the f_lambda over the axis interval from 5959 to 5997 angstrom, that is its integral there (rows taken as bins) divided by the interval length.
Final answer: 7.33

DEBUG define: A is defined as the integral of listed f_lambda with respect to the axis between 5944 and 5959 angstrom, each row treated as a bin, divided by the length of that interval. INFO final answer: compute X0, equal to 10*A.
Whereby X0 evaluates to 531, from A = 53.1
